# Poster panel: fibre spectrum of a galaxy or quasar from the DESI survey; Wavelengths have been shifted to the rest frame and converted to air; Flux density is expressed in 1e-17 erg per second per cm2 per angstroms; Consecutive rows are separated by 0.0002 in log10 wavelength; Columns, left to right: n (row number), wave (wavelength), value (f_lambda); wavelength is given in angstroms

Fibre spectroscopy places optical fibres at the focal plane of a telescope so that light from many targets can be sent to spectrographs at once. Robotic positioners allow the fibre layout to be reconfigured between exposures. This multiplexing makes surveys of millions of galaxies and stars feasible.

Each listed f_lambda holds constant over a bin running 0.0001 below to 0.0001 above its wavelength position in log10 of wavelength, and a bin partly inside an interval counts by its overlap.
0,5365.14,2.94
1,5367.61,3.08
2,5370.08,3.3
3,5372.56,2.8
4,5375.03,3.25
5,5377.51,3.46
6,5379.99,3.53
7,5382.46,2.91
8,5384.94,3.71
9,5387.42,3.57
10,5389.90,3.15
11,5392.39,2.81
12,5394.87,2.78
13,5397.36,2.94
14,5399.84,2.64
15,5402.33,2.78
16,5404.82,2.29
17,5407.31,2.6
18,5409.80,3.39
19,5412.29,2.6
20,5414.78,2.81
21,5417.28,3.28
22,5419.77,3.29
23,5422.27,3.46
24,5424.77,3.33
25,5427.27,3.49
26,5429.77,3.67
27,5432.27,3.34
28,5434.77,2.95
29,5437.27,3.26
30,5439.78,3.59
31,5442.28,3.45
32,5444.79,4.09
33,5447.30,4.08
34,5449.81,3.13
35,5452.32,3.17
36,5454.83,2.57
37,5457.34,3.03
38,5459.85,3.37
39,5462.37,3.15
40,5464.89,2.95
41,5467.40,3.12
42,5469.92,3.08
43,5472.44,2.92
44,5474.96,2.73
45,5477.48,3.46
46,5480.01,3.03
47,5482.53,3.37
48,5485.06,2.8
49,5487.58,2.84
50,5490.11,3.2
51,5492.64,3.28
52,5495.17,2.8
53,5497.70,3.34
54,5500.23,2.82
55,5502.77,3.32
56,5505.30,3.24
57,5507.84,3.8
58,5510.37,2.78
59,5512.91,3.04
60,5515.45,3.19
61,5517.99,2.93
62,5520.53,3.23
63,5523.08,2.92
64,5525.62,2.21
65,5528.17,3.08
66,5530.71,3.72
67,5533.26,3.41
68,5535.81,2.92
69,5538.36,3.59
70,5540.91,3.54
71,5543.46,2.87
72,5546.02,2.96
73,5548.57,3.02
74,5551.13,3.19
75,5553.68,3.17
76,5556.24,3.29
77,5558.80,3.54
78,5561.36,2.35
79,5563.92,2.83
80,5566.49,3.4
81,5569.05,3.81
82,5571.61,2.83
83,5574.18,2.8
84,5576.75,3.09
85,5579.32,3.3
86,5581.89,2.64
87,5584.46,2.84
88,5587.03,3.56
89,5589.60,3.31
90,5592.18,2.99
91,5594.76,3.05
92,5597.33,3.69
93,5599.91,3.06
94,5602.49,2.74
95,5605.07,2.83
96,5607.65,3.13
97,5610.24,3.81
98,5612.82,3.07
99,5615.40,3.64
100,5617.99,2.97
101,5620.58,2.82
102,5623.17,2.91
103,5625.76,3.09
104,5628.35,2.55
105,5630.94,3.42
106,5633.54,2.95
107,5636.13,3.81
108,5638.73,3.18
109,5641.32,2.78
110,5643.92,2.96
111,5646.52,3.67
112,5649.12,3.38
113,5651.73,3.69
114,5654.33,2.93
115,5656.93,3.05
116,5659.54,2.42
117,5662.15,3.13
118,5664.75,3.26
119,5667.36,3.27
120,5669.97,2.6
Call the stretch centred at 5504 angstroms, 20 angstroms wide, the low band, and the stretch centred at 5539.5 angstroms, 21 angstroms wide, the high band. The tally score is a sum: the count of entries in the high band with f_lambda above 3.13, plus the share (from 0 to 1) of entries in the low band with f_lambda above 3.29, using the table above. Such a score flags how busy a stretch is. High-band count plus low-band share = 4.4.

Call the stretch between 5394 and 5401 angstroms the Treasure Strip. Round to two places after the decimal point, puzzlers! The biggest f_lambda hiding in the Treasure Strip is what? 2.94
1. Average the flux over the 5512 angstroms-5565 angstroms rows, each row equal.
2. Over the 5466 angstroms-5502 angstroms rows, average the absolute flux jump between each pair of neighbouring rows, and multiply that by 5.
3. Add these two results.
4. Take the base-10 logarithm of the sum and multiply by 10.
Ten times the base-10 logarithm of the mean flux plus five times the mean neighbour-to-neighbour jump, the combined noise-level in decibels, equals 6.8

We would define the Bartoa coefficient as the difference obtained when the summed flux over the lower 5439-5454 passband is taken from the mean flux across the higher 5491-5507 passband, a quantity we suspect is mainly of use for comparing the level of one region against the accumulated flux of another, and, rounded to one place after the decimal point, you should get -18.4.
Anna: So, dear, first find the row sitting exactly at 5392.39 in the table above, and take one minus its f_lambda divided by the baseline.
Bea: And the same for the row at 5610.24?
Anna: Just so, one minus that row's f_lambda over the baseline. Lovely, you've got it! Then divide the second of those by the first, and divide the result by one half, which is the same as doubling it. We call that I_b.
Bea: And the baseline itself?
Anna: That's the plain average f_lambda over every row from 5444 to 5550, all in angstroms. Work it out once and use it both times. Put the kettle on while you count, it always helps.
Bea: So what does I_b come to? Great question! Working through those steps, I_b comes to -4.0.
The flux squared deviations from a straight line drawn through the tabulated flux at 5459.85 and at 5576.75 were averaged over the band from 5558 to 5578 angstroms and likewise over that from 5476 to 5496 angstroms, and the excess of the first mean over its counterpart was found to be 0.10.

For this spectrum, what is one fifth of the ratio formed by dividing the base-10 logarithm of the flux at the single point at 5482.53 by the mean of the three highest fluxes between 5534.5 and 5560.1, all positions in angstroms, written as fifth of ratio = 0.0297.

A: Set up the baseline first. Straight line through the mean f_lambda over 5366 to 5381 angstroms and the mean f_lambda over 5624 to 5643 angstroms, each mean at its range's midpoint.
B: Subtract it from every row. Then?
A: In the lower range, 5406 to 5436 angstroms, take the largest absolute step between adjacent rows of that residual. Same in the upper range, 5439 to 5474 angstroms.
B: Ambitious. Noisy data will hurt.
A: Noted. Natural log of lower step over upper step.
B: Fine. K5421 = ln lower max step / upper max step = -0.18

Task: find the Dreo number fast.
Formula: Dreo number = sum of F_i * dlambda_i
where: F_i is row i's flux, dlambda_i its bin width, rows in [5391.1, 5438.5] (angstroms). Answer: 144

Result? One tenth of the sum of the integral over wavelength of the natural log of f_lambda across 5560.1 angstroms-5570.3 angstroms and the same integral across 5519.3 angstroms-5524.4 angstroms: 1.7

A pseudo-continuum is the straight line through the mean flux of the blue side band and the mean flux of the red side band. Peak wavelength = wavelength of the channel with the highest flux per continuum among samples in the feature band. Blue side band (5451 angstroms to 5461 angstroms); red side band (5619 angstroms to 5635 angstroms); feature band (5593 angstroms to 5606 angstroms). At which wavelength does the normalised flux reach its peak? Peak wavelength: 5597.33 angstroms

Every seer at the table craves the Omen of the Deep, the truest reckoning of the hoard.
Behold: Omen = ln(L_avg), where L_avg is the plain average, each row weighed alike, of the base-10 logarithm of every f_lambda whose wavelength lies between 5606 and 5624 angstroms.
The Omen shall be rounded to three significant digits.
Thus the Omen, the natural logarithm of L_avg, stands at -0.690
